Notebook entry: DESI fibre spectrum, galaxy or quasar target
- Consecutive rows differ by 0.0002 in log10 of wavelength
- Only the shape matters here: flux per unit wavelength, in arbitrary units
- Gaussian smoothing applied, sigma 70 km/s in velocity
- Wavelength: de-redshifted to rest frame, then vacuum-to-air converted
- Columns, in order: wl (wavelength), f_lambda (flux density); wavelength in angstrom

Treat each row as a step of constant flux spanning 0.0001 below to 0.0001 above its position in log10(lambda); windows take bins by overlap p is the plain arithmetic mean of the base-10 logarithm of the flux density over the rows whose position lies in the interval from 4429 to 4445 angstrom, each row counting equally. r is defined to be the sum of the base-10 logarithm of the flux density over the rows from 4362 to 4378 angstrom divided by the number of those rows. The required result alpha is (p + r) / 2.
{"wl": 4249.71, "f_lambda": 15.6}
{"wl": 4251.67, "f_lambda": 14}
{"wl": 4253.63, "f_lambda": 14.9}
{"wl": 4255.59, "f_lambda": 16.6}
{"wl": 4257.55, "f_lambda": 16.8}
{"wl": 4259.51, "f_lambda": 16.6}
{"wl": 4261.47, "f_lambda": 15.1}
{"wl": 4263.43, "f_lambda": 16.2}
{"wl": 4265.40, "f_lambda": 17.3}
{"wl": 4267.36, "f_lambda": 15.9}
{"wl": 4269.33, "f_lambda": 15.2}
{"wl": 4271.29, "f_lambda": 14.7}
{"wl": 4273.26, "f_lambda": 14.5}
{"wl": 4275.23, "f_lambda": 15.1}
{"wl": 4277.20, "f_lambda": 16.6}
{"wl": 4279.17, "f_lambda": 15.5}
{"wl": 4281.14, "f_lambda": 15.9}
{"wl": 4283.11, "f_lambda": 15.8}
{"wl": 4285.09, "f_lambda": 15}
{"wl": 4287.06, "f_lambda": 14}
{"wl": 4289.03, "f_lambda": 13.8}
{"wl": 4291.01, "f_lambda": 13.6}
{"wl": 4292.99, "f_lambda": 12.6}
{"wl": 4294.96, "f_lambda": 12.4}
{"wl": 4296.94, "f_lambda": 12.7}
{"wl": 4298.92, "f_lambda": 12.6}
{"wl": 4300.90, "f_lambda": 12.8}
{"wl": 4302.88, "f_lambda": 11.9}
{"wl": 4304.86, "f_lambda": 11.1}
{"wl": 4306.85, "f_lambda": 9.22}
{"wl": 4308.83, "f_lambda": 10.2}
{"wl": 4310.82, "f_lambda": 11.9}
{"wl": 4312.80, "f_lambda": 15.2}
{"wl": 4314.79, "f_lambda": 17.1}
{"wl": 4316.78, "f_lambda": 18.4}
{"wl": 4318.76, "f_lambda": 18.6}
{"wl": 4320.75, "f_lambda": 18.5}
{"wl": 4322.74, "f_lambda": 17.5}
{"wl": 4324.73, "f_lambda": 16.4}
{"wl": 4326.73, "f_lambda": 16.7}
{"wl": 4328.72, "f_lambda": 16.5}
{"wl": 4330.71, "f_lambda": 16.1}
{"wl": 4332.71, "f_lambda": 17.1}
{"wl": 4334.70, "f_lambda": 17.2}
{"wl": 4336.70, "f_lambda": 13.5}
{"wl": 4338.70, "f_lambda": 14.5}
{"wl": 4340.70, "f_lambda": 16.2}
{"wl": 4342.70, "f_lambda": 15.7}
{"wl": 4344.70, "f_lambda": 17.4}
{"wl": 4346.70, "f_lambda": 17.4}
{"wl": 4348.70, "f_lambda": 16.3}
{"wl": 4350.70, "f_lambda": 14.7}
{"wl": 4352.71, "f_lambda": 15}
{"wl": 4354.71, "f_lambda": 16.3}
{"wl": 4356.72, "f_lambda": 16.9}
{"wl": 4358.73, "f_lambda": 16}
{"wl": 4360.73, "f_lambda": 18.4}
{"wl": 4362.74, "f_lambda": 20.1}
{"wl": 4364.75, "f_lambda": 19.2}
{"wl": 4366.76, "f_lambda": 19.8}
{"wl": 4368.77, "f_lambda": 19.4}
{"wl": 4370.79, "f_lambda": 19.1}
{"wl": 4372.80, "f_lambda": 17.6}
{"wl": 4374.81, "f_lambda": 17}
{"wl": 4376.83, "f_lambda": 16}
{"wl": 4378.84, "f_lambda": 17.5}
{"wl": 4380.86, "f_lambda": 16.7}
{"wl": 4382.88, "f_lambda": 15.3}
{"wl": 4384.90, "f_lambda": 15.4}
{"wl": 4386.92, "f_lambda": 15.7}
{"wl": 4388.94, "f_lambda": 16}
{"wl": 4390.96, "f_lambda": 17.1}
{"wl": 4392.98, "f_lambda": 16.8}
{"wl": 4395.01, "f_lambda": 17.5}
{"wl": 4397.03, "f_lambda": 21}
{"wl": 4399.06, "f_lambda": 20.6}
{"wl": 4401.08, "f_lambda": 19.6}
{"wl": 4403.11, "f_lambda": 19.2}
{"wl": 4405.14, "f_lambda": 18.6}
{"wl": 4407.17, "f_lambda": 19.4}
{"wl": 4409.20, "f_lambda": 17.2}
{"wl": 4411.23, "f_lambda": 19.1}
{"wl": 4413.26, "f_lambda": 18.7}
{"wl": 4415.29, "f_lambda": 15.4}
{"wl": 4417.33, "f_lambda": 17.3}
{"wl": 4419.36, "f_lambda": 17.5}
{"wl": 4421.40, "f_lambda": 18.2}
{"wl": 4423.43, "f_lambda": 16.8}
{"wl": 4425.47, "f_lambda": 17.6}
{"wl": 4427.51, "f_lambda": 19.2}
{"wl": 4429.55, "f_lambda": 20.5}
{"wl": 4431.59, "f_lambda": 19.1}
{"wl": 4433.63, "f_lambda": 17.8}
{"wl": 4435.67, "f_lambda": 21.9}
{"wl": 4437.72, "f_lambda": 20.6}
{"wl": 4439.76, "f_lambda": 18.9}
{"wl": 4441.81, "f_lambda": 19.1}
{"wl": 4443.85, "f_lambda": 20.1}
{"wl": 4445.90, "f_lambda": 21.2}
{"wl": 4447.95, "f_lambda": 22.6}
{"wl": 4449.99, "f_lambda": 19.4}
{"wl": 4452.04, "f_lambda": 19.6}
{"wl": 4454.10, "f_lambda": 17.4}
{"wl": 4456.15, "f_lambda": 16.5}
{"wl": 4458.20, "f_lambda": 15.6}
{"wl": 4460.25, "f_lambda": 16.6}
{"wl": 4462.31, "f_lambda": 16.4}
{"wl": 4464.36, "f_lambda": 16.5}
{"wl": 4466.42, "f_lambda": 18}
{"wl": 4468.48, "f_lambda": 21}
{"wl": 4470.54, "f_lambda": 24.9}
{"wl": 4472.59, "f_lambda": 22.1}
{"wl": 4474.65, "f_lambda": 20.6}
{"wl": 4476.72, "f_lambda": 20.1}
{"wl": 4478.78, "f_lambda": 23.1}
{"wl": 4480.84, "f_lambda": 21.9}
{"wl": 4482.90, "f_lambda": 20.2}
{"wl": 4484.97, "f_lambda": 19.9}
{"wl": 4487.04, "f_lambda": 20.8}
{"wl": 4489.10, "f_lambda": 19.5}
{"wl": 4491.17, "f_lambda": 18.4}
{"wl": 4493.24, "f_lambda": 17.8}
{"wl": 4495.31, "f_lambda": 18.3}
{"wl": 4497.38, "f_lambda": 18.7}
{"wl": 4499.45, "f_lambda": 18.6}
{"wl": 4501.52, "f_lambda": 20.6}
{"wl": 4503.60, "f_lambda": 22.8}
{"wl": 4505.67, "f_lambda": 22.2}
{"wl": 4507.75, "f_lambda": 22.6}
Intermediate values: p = 1.29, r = 1.267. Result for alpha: 1.28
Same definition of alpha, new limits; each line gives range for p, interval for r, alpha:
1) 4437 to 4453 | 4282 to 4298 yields 1.22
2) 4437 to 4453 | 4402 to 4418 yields 1.28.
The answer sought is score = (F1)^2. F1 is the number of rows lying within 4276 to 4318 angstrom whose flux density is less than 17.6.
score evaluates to 400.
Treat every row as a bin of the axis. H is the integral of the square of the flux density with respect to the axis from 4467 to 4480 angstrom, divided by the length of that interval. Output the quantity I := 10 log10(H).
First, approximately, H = 480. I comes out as 26.8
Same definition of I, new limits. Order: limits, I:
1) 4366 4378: 25.2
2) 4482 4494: 25.8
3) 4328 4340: 24.0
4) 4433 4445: 26.0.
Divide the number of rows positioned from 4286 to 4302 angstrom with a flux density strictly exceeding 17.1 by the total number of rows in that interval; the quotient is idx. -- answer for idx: 0.00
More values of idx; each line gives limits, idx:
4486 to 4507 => 1.00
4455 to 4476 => 0.50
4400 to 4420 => 0.90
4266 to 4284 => 0.00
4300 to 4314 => 0.00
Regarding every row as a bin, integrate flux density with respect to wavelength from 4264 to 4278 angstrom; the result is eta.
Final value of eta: 219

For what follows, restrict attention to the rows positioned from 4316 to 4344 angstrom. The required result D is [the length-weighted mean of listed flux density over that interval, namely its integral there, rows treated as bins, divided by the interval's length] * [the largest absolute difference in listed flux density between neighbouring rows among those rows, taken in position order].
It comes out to 62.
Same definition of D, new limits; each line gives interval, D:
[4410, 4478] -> 78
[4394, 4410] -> 67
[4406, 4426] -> 59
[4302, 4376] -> 60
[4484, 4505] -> 43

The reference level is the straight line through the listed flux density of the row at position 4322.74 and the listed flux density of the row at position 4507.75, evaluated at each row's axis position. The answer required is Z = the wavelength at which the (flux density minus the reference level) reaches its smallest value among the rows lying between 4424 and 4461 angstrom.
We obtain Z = 4458.20 angstrom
